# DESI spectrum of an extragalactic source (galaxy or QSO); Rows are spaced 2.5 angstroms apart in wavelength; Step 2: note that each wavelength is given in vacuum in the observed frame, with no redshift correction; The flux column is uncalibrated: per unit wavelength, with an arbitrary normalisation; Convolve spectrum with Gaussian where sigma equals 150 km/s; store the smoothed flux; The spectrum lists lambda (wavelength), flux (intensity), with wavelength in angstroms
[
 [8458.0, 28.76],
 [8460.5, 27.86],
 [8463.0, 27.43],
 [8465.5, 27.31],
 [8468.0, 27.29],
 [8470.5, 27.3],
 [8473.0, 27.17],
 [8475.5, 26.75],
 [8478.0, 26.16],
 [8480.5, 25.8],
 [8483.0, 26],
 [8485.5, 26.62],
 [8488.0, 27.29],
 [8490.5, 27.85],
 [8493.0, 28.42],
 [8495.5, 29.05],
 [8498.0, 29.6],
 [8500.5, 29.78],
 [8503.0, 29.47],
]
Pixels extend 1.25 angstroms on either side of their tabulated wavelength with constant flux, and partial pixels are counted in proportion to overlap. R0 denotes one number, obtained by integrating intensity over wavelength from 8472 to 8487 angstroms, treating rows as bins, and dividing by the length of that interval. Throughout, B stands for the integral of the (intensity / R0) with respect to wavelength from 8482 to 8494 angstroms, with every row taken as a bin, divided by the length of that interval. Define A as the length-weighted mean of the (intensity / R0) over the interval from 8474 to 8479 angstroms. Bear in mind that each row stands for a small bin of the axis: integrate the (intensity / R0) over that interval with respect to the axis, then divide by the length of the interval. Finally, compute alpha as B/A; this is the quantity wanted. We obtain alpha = 1.03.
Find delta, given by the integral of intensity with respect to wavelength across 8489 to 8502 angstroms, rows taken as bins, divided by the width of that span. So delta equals 28.9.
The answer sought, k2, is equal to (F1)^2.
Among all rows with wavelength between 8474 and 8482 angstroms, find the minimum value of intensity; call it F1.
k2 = 666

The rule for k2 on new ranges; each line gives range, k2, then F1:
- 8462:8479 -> 684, 26.16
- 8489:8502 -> 776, 27.85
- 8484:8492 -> 709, 26.62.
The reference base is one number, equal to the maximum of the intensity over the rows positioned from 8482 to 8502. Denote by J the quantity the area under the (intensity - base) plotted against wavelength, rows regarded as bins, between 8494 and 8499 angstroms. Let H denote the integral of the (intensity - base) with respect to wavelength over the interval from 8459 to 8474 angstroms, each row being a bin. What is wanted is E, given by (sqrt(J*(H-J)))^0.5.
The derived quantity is 3.03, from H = -35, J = -3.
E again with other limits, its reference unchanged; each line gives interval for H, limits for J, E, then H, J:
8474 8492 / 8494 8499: 3.42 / -56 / -3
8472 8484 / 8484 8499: 4.45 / -41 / -26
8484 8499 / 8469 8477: 3.00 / -26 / -22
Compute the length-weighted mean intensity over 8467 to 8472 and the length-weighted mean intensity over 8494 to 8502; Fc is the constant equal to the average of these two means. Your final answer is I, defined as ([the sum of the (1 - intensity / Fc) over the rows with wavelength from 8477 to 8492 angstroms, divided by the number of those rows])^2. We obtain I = 0.0038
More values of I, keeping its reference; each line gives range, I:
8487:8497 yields 0.0001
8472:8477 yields 0.0025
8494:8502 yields 0.0015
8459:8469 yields 0.0010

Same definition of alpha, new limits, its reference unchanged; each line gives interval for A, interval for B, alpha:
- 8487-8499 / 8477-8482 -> 0.91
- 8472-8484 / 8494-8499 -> 1.11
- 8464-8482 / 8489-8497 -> 1.06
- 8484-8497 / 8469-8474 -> 0.98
